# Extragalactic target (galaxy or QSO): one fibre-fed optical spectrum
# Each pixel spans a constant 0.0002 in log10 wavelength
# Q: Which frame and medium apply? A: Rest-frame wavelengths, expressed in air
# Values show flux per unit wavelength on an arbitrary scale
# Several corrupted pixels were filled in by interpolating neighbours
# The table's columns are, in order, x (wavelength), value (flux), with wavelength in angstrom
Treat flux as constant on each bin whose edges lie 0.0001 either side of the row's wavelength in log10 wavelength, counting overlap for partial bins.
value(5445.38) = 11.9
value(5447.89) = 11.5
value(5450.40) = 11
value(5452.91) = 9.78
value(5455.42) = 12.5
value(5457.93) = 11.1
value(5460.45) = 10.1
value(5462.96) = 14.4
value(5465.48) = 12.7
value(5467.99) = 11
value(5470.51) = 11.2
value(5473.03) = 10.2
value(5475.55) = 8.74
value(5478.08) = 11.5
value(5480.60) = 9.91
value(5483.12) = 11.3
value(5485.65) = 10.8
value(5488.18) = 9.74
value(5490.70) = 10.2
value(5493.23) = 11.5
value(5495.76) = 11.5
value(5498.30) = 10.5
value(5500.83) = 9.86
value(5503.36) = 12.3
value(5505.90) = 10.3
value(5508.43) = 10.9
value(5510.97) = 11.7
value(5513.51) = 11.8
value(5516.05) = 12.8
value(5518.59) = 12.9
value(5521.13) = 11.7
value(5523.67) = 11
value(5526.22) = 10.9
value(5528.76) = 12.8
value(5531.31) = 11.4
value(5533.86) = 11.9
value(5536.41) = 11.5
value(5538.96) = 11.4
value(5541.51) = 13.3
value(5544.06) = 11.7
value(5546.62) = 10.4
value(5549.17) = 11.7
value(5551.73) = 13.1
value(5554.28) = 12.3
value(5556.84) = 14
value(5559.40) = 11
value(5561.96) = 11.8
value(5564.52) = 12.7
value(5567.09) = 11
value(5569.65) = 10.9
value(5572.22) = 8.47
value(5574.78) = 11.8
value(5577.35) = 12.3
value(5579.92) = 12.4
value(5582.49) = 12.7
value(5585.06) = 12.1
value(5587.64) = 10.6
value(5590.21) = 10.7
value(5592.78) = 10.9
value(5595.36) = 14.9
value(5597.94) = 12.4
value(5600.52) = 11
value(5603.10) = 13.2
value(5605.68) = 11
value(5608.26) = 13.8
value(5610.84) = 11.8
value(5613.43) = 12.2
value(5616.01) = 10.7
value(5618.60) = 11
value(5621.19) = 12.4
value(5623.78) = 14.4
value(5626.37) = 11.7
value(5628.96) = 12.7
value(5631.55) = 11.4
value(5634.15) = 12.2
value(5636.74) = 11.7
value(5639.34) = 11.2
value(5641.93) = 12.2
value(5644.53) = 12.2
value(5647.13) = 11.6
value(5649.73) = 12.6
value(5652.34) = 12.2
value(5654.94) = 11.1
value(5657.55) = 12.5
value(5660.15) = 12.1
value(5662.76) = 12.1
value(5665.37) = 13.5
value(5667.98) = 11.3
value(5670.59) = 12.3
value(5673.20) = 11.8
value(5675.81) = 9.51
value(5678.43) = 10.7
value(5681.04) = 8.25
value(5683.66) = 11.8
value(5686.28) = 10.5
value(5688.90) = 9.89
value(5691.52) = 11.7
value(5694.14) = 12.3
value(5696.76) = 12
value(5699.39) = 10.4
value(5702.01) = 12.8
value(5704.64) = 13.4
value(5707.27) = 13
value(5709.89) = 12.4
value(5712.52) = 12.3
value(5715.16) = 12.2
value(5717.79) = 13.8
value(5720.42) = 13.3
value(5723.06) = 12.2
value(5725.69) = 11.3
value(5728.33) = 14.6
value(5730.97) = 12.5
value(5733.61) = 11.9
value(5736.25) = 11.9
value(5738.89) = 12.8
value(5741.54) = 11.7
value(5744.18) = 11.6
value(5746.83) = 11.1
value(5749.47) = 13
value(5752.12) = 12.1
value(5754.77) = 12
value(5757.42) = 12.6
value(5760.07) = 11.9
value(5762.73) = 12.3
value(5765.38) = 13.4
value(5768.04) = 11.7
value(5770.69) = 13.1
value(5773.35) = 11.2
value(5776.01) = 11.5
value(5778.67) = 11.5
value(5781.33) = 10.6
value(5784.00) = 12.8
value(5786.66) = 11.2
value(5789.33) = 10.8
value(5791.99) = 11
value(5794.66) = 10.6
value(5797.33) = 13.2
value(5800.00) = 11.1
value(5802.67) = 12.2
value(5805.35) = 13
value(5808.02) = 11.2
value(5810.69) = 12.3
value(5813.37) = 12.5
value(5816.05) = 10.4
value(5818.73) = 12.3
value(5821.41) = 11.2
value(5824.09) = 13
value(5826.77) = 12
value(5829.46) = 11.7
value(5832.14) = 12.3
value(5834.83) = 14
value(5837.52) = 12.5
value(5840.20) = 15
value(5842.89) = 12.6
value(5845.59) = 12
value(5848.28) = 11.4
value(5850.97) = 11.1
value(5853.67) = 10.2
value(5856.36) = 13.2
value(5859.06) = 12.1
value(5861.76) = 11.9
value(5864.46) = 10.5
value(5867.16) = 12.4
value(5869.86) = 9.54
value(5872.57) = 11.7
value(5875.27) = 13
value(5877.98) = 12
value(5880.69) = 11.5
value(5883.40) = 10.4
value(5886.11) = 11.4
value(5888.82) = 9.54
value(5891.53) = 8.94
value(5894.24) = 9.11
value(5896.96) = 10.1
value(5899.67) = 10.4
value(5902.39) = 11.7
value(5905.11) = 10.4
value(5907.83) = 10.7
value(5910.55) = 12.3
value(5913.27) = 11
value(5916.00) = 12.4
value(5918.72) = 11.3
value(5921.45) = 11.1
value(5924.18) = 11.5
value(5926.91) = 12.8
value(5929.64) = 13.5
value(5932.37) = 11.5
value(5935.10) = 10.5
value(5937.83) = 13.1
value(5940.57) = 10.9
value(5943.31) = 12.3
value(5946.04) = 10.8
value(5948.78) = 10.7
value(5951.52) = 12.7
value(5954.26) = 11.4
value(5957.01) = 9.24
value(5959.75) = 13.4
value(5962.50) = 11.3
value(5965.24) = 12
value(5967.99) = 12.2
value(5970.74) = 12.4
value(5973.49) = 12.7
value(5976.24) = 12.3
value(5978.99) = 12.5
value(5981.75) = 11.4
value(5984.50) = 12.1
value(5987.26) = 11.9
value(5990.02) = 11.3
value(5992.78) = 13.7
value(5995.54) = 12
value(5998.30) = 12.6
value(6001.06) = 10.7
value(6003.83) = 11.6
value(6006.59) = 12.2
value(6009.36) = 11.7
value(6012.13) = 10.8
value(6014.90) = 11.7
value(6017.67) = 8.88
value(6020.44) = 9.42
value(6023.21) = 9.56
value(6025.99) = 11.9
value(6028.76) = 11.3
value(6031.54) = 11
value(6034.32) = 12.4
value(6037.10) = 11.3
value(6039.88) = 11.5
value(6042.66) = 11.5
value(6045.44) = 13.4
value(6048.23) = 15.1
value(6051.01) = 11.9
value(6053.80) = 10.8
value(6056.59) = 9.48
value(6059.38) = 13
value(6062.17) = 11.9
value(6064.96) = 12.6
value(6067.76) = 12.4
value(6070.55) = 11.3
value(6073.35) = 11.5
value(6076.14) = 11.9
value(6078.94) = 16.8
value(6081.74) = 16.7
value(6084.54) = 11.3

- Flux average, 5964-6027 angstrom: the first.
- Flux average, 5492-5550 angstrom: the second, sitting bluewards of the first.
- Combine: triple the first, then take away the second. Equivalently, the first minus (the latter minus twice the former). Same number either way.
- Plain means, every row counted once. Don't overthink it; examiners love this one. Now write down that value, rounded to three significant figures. 23.3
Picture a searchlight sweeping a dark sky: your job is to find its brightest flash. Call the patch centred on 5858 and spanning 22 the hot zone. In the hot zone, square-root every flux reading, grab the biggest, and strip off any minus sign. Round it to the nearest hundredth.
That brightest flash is 3.63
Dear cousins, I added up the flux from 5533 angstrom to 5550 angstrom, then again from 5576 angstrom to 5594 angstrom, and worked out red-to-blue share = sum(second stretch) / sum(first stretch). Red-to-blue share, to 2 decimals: 1.00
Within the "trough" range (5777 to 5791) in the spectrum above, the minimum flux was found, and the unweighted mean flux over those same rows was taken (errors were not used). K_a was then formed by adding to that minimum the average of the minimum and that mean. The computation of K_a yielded 21.6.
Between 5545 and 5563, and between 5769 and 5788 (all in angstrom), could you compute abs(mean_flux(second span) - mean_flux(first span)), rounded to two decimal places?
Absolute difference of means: 0.34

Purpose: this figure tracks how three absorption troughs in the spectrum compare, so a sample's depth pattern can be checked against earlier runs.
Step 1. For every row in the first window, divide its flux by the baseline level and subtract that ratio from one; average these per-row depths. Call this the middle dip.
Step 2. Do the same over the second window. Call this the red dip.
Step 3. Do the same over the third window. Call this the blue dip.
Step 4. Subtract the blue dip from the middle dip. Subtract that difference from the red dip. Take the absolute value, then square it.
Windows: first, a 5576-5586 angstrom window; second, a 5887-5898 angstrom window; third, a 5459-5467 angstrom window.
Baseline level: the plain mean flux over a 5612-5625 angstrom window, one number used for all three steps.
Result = 0.049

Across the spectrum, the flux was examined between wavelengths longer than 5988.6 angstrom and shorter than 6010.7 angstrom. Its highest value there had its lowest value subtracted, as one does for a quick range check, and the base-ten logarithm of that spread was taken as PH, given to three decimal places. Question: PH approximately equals 0.477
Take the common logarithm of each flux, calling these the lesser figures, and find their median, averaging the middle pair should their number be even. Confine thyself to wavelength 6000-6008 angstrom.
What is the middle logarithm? 1.06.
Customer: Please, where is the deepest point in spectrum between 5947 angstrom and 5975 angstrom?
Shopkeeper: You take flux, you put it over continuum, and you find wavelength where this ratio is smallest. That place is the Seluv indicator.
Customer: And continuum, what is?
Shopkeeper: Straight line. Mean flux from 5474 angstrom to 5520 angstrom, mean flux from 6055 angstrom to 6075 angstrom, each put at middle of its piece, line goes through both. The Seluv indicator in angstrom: 5957.01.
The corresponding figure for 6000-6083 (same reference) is 6017.67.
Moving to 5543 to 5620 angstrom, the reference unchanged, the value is 5572.22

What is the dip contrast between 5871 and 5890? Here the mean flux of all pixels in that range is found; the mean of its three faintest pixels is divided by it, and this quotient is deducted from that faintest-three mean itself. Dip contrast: 9.5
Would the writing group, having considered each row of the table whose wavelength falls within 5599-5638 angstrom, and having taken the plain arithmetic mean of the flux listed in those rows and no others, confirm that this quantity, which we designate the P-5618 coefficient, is 12.1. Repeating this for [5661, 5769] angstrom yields 12.0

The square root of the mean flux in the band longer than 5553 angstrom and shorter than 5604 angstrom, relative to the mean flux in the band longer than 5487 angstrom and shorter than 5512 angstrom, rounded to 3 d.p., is 0.317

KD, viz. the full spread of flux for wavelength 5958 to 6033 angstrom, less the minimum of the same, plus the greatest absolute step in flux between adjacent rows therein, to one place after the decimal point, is -1.2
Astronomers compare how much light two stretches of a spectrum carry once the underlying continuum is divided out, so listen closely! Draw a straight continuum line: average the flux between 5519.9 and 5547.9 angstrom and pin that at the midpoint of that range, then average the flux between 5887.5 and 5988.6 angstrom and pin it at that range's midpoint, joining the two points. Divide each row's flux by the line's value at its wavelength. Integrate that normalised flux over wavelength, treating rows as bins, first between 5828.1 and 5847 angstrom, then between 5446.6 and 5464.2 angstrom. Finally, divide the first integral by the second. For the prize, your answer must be 1.22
